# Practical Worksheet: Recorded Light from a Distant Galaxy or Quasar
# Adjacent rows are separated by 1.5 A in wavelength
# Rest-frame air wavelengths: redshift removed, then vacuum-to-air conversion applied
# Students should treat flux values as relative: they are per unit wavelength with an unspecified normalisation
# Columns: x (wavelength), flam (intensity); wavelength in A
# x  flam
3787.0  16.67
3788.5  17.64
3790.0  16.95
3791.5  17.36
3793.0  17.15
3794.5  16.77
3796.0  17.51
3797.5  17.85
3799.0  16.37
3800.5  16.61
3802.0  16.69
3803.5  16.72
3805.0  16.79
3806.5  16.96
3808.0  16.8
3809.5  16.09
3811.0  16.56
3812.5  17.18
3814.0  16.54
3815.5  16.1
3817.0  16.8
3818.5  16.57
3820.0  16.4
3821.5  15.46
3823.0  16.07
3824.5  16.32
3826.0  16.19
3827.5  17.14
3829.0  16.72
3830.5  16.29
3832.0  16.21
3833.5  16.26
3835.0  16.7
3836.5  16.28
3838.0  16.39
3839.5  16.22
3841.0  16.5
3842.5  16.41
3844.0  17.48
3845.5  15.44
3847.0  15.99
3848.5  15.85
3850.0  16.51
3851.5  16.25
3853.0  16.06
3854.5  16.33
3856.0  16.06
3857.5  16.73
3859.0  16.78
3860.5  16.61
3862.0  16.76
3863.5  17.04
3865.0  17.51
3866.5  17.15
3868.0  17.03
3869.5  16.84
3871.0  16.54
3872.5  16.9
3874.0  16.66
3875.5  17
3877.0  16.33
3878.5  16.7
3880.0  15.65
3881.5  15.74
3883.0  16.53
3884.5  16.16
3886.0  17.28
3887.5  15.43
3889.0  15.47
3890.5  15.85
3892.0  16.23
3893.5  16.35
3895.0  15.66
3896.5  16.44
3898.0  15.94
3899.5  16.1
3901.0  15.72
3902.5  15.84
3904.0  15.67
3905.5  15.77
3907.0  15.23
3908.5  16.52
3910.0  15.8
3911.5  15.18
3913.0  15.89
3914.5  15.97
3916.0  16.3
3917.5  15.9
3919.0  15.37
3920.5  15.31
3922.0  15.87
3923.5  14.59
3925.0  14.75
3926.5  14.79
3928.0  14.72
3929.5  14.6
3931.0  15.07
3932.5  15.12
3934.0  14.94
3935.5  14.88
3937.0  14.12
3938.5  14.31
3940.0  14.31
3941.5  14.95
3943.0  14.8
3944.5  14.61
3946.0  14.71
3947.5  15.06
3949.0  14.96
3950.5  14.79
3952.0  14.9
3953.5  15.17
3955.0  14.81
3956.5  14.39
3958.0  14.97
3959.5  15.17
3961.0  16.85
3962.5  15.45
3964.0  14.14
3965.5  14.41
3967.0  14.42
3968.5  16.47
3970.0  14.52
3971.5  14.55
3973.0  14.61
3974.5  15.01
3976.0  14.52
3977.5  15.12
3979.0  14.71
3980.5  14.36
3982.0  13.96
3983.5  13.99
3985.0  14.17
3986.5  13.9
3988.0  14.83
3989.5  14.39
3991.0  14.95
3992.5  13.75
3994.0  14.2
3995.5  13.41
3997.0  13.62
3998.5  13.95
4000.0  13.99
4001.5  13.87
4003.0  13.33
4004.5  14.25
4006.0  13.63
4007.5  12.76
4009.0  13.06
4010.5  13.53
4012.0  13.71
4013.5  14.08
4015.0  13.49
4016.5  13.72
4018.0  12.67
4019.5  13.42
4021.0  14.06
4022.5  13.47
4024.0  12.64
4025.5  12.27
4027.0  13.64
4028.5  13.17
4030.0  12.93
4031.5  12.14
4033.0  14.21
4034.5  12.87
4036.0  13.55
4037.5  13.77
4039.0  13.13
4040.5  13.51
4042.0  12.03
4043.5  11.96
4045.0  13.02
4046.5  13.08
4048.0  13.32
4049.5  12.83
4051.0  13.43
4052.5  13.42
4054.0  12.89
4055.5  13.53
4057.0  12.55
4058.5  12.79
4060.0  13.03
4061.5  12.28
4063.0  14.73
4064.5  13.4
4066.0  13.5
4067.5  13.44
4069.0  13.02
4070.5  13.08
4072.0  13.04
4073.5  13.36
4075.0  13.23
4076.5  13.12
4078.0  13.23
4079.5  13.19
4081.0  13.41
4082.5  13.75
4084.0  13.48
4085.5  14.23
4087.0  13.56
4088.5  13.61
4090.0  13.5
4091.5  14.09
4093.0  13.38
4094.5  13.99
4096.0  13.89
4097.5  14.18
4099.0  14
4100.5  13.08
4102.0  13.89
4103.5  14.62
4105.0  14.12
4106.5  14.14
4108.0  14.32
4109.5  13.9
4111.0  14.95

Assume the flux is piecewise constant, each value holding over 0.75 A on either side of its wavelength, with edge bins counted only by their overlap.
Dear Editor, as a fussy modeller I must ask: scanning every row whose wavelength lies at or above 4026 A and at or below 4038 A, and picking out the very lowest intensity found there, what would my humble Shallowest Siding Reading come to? 12.14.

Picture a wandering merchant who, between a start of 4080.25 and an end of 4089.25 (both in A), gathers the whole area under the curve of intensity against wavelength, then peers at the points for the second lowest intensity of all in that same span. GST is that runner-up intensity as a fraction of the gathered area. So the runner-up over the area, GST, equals 0.110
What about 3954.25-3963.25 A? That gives 0.108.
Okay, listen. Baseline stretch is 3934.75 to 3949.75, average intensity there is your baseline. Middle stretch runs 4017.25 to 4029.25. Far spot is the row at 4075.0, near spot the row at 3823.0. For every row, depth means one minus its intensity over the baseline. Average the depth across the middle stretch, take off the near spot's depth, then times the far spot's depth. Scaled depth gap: 0.019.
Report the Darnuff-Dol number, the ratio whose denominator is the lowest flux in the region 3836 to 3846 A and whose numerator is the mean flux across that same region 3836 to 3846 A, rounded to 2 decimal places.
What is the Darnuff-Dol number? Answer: 1.06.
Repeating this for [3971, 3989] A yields 1.04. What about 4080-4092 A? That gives 1.02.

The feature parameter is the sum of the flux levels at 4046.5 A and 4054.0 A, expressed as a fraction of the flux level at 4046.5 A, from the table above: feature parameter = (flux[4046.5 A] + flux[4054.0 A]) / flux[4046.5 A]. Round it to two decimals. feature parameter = 1.99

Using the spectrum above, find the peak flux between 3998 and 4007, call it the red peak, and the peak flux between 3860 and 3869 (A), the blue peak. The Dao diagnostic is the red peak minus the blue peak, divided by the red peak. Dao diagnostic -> -0.23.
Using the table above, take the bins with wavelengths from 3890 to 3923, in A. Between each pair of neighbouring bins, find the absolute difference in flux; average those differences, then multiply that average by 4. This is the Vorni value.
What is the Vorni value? 1.76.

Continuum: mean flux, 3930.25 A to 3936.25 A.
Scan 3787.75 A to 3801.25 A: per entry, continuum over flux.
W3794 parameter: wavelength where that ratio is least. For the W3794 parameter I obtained 3797.5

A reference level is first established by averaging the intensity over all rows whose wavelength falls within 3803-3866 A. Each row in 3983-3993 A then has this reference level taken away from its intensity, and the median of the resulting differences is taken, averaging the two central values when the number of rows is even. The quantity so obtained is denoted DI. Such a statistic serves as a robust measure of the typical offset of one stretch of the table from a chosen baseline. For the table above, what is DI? -2.3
